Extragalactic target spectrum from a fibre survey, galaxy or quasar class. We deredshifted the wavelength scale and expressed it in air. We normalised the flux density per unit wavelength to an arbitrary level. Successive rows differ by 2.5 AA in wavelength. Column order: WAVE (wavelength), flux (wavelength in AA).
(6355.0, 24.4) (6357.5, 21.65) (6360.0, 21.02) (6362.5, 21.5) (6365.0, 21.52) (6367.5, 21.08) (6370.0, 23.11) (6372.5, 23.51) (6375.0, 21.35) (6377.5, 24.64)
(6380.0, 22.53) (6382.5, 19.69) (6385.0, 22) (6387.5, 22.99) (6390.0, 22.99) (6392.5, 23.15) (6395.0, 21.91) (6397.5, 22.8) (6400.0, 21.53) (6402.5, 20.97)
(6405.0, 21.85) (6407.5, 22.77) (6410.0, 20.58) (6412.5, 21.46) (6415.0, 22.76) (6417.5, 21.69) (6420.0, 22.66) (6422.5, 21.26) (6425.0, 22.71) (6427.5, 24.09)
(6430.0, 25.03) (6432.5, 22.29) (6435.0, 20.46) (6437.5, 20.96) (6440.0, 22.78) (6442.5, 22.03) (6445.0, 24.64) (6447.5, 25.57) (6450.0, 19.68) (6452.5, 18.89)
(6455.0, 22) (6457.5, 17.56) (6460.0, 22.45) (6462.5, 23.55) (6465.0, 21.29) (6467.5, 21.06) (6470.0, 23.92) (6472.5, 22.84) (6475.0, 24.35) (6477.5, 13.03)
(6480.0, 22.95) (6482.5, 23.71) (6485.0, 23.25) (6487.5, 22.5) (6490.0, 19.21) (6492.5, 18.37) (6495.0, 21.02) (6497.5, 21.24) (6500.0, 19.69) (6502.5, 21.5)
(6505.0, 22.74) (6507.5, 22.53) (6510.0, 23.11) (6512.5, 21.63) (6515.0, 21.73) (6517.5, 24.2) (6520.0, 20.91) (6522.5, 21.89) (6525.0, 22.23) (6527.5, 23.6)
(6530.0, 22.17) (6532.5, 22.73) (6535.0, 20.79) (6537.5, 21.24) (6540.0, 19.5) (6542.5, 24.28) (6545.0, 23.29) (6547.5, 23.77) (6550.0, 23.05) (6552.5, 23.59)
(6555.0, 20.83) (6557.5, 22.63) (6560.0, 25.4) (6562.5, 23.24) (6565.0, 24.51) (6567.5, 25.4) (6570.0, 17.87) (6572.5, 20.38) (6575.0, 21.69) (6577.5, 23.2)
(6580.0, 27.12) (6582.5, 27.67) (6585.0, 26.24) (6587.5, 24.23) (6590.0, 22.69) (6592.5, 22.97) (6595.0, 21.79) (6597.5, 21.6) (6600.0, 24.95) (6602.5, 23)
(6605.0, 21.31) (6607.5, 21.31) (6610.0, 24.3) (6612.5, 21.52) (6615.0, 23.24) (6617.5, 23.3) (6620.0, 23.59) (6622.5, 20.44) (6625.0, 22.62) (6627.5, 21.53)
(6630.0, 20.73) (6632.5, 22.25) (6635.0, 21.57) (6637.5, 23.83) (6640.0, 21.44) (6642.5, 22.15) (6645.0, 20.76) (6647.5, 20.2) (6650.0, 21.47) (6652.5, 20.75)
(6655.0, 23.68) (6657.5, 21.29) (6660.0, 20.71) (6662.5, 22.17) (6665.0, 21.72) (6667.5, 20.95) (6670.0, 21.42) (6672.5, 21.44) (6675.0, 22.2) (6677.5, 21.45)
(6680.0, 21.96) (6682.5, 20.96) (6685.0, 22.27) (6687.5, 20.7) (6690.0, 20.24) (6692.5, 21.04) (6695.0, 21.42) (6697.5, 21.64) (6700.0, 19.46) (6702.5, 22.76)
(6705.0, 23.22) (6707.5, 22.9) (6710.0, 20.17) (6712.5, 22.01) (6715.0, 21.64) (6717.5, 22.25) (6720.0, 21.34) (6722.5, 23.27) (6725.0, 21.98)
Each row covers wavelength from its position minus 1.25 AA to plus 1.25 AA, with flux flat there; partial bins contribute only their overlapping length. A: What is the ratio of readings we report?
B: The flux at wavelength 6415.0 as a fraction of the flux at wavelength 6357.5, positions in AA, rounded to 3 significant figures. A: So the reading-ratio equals 1.05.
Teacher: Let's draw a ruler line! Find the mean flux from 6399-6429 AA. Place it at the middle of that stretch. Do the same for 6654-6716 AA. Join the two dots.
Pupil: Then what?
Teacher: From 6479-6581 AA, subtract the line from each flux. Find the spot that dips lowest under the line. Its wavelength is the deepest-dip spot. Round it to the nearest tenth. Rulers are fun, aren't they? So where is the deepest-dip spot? 6570.0 AA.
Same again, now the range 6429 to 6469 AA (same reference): 6457.5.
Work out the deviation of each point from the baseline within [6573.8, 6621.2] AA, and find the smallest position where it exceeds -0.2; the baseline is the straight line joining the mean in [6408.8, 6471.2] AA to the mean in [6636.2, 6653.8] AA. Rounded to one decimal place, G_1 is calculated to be 6575.0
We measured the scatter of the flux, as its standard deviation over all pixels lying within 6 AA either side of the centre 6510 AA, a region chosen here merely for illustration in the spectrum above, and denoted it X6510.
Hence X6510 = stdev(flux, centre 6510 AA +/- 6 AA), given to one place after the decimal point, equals 0.6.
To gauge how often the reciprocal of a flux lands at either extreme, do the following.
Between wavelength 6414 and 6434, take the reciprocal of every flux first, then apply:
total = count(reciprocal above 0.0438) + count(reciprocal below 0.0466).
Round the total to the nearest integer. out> 13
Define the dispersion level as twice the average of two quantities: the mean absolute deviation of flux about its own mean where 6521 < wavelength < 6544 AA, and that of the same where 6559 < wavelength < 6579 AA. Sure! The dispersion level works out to 3.11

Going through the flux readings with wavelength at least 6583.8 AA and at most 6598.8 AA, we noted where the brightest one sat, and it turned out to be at 6585.0 AA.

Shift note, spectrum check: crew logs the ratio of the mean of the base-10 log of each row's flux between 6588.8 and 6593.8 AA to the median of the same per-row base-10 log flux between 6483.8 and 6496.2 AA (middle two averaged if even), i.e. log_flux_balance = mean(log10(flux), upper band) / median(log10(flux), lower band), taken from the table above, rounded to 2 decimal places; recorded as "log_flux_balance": 1.03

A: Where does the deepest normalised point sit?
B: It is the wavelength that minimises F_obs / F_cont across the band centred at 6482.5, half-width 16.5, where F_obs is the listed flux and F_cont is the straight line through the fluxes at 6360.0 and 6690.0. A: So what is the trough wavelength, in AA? 6477.5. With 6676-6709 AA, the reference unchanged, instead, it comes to 6700.0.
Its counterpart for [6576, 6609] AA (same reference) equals 6605.0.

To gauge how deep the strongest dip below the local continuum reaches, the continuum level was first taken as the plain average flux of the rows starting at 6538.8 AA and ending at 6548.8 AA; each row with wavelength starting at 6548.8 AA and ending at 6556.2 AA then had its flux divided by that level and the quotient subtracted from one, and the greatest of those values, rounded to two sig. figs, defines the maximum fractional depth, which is 0.083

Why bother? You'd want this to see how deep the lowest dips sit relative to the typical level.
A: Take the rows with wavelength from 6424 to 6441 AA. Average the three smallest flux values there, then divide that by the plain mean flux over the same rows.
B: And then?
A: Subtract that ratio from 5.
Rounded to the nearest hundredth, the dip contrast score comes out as 4.06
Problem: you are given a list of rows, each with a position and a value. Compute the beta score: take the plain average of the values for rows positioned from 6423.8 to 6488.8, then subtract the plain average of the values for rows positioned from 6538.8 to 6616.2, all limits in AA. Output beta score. -1.1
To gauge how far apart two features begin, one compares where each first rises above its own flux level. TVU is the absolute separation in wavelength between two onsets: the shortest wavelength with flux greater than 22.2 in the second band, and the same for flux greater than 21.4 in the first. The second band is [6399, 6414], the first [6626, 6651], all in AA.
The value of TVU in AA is 220.0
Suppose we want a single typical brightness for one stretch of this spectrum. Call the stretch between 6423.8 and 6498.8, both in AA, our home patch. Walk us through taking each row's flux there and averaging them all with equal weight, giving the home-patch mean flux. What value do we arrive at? 21.8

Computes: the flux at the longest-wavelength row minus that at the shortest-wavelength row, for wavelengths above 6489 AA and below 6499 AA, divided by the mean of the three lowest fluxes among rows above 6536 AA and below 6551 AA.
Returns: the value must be 0.10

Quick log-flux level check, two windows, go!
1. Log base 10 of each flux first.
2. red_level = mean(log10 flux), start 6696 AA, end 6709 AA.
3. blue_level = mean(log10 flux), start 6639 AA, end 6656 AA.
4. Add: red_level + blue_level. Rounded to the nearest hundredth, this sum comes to 2.67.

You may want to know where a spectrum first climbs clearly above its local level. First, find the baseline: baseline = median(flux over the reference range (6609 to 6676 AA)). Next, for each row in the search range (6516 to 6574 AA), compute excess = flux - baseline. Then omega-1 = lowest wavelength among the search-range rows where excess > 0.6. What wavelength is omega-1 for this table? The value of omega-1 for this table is 6517.5 AA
